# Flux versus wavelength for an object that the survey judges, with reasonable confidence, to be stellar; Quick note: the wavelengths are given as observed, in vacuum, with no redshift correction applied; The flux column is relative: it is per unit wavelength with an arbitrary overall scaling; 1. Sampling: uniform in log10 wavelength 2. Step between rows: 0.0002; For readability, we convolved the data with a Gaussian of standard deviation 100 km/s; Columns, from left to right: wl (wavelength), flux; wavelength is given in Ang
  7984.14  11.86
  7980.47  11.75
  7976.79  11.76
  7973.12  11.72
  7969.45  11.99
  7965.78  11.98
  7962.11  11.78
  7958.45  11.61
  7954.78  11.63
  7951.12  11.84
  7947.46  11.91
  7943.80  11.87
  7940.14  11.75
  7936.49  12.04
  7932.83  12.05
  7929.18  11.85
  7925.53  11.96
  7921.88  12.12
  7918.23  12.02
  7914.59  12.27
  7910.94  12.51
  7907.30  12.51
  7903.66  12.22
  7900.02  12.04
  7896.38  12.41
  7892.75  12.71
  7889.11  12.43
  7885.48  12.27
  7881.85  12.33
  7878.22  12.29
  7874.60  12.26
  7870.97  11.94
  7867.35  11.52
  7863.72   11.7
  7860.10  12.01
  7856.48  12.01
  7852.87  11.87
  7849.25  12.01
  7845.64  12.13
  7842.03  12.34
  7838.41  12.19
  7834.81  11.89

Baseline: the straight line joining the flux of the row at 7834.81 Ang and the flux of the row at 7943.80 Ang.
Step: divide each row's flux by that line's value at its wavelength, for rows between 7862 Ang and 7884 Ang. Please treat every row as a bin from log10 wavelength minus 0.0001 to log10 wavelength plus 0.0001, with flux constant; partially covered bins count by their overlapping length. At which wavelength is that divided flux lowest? 7867.35 Ang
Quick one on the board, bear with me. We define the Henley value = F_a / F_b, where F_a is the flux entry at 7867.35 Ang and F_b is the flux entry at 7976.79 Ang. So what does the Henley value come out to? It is 0.98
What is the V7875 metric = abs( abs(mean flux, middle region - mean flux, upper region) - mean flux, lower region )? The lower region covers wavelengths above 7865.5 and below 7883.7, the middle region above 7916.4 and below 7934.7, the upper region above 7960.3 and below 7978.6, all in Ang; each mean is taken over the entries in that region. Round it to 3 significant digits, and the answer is 11.9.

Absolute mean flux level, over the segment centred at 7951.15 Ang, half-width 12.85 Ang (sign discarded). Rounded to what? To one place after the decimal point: 11.8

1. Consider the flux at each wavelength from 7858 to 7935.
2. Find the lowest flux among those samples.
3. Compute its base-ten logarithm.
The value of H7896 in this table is 1.06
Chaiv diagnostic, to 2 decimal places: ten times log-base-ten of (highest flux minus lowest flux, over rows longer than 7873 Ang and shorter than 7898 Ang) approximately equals -3.47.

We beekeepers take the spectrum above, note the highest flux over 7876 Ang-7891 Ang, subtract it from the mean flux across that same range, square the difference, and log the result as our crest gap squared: 0.010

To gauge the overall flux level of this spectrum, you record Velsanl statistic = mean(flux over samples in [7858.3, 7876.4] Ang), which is 11.9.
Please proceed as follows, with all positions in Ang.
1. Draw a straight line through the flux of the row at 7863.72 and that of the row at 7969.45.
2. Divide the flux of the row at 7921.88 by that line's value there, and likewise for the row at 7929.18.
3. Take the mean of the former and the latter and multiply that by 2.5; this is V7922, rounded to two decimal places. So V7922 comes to 2.52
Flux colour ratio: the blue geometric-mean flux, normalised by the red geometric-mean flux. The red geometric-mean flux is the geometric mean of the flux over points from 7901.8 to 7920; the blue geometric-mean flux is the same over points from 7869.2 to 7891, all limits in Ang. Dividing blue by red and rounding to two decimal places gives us 1.00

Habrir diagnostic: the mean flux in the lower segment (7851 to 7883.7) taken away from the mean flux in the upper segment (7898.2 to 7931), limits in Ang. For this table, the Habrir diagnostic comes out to 0.2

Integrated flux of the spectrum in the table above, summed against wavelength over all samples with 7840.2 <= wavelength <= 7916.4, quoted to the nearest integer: 928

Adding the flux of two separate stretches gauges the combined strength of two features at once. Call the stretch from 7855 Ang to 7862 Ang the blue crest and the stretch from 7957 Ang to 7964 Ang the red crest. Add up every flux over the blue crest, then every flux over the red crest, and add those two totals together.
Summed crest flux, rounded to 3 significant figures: 47.4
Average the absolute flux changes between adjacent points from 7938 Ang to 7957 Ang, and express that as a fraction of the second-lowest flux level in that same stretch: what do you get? 0.0094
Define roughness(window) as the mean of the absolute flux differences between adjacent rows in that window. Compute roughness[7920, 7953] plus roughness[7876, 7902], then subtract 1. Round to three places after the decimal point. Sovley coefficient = -0.673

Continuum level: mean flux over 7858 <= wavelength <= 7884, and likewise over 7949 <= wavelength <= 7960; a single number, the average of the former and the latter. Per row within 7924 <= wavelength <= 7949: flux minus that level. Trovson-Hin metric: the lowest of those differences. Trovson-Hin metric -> -0.10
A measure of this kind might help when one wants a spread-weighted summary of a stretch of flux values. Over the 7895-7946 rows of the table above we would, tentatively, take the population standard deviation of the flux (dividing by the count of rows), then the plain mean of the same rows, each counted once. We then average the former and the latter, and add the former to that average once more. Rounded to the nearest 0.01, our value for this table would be 6.40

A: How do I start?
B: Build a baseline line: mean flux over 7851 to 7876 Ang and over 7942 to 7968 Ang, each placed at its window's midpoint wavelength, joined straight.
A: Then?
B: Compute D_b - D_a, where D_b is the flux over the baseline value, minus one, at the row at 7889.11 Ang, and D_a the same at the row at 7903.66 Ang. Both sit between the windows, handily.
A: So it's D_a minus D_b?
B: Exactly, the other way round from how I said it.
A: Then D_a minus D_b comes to -0.016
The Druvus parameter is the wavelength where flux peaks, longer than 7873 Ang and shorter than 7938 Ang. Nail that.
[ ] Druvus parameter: 7892.75 Ang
